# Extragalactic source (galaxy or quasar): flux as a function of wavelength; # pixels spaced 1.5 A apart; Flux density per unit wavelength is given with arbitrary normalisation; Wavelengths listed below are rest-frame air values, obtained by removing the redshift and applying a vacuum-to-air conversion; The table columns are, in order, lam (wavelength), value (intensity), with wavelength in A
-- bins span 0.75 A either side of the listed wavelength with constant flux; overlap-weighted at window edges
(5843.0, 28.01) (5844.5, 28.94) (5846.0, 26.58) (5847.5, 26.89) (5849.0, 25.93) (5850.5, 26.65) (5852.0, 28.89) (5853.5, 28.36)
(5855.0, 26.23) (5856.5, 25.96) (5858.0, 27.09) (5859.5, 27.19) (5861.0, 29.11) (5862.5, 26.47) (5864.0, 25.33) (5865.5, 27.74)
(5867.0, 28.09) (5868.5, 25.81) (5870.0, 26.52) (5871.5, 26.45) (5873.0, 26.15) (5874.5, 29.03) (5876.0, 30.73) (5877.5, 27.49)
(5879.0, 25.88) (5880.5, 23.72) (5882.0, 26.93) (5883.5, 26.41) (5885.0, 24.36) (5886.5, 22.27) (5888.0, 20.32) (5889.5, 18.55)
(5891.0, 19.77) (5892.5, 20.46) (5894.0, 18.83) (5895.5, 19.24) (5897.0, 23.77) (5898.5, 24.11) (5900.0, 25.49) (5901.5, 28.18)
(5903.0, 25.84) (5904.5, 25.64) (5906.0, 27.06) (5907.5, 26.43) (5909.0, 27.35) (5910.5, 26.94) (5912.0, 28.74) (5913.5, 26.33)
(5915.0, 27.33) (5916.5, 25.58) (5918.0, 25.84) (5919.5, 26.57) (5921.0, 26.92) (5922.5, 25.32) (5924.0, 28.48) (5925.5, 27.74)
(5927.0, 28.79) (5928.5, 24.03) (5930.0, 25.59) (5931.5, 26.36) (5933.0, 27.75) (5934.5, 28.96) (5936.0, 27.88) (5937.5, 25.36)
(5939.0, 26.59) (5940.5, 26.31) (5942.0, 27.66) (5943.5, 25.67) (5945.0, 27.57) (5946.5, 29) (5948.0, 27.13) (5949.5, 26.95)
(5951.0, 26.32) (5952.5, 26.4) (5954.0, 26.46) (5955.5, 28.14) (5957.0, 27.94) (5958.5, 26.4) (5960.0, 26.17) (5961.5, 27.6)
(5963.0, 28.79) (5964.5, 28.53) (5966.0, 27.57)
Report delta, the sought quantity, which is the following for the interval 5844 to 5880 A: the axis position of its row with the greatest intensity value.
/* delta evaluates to 5876.0 A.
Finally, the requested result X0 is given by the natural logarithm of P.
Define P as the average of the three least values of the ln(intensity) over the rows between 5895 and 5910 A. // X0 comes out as 1.13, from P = 3.10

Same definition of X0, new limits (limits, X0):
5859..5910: 1.08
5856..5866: 1.18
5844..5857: 1.18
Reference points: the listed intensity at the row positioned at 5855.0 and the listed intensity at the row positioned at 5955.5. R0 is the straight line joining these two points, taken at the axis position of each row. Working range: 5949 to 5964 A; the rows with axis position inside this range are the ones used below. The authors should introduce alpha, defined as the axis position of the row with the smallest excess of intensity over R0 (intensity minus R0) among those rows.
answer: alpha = 5960.0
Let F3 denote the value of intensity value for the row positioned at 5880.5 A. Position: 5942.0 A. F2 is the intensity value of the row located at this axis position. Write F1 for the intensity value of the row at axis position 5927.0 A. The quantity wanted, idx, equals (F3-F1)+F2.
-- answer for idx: 23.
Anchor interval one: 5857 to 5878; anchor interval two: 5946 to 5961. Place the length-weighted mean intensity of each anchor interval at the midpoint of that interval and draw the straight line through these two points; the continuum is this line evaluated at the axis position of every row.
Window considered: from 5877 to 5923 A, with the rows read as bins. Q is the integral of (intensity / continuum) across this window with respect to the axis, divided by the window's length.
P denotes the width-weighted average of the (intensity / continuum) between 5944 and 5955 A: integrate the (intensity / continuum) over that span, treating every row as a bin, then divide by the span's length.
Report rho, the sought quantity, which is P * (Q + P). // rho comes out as 1.91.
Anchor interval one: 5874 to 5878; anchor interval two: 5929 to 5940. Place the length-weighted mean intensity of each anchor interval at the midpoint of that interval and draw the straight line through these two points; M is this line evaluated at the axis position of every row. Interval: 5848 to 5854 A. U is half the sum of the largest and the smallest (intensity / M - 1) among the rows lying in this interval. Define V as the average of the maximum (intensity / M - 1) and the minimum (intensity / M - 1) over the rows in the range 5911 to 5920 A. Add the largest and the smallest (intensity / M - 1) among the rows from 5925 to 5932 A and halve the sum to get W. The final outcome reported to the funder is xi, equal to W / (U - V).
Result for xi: 0.35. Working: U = -0.092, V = -0.02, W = -0.03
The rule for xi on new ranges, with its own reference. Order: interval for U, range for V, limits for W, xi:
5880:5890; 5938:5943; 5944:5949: -0.29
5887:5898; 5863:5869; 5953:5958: -0.30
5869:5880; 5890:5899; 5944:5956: 0.24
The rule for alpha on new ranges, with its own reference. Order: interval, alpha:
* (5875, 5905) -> 5889.5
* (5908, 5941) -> 5928.5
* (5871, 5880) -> 5879.0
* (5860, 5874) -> 5864.0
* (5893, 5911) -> 5894.0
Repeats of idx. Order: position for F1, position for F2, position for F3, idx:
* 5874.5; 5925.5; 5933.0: 26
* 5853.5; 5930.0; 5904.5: 23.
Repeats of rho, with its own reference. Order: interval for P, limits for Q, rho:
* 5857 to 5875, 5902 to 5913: 1.95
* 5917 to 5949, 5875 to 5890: 1.89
